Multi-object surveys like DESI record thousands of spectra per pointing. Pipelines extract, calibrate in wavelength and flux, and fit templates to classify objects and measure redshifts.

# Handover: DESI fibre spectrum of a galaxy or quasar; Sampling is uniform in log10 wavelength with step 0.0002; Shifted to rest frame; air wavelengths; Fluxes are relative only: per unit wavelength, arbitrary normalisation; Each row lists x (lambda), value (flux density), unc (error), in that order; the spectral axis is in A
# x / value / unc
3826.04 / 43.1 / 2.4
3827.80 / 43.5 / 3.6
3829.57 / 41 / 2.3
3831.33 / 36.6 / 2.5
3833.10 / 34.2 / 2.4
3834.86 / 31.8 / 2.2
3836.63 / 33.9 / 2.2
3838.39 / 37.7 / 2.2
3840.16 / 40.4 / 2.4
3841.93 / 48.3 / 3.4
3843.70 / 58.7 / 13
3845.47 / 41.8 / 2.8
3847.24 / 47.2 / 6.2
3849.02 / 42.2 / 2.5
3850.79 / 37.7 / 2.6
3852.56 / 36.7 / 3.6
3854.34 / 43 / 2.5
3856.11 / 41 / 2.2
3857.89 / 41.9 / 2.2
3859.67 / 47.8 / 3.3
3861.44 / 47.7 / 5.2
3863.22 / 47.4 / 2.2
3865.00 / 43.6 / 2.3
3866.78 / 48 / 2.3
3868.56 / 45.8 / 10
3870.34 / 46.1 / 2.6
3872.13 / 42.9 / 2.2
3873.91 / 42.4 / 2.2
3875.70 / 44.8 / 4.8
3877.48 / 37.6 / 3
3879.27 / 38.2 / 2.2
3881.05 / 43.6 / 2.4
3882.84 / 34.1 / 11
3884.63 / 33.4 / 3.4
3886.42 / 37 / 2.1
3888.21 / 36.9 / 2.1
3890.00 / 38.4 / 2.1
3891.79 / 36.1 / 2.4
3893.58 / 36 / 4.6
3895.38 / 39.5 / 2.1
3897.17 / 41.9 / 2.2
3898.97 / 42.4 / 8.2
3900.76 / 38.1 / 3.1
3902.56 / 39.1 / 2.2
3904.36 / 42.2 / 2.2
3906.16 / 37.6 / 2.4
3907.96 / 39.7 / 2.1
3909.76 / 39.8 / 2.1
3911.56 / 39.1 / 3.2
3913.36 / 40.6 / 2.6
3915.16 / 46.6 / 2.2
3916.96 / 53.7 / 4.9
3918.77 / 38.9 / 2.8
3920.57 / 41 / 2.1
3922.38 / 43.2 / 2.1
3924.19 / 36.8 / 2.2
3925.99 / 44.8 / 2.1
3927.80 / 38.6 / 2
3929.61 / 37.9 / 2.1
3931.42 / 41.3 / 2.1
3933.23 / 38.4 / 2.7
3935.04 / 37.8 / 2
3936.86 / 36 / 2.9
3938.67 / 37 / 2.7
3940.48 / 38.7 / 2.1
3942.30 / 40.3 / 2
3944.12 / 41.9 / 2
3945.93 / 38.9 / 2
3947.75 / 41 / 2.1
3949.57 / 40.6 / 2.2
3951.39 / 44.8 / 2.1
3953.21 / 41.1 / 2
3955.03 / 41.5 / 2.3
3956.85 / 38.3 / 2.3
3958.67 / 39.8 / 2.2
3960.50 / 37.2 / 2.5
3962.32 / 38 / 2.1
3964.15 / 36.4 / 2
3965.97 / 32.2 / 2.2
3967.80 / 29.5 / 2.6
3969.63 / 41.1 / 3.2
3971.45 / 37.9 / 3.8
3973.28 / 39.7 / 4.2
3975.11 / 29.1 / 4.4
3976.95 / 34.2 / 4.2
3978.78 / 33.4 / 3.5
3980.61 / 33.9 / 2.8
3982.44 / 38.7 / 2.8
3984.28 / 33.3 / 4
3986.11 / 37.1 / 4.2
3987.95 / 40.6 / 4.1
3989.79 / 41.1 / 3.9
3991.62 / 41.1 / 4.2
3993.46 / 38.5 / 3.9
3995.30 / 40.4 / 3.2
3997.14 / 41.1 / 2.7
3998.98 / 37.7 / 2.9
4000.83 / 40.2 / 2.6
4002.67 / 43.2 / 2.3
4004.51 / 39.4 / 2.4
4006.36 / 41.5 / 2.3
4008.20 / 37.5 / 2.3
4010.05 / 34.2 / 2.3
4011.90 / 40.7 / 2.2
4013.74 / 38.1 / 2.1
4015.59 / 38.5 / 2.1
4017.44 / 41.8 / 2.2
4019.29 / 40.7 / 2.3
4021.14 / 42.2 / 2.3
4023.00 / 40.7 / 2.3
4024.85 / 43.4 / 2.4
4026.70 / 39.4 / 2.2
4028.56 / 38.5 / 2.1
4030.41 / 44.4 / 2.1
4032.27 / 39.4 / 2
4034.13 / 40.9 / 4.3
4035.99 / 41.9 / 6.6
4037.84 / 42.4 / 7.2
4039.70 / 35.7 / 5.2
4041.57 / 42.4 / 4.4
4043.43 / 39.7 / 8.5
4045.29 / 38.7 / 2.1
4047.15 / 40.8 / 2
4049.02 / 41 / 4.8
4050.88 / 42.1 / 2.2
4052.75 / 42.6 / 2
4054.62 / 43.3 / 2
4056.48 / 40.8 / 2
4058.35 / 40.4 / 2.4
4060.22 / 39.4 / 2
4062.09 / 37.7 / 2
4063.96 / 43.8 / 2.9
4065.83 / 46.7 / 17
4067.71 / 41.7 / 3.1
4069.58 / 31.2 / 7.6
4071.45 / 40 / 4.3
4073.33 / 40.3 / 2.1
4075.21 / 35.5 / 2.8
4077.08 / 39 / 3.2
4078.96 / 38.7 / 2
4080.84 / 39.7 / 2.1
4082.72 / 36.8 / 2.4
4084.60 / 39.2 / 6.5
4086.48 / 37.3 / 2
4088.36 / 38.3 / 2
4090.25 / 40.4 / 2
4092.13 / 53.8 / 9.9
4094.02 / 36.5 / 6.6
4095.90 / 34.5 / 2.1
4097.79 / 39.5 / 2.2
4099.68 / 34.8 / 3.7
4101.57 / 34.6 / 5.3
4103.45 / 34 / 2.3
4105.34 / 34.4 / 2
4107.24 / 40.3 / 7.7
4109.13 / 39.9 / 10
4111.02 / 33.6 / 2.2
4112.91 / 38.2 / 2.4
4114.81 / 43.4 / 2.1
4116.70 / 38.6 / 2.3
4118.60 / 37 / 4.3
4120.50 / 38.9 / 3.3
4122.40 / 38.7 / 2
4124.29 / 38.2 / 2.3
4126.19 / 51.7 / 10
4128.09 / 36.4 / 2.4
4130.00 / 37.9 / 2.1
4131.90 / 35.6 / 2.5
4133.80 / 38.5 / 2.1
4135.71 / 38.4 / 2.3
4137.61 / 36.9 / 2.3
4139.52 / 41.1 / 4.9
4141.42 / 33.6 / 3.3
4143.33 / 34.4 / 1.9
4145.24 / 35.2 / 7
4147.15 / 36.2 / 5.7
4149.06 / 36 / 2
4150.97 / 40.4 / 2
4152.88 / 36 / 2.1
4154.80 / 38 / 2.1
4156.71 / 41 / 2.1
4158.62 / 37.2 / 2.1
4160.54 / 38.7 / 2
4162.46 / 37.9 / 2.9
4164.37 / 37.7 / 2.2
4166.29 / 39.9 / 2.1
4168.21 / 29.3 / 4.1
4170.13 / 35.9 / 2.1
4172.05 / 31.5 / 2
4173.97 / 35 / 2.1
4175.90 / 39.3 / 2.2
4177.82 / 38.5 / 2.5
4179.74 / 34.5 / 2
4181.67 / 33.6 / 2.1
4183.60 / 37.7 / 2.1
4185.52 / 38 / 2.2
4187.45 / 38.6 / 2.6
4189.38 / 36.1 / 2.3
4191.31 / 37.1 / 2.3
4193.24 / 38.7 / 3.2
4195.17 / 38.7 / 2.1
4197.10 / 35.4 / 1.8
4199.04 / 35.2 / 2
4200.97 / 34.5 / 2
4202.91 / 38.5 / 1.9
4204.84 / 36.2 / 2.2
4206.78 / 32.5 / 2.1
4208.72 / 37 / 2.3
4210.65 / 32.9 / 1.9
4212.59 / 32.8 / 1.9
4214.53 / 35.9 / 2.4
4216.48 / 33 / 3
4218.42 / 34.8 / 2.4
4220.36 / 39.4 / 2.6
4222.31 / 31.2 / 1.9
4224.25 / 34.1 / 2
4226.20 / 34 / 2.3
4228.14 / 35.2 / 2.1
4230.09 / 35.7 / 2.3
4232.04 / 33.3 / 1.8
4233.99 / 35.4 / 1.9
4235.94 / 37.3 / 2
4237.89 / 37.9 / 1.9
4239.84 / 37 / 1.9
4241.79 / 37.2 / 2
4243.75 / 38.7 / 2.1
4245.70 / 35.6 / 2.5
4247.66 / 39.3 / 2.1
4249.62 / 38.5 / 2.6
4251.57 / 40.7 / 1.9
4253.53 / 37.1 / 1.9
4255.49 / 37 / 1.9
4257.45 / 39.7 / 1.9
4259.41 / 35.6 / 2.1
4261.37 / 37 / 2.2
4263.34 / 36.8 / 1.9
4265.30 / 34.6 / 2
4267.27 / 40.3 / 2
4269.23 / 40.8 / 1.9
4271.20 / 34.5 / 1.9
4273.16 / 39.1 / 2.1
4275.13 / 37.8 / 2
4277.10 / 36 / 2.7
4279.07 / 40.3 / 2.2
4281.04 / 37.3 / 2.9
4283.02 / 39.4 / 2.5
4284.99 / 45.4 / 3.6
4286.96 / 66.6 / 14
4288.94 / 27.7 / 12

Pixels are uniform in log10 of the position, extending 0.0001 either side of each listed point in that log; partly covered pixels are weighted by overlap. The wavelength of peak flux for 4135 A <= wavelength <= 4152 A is 4139.52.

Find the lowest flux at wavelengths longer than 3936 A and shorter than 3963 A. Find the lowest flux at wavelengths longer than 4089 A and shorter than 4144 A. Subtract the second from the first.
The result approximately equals 2.4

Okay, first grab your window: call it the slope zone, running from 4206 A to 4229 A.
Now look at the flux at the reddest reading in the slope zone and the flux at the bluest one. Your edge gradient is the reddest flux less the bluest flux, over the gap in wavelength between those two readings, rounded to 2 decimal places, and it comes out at 0.13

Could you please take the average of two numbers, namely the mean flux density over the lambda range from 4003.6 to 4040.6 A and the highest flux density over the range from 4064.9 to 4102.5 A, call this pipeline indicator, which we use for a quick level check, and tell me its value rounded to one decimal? 46.9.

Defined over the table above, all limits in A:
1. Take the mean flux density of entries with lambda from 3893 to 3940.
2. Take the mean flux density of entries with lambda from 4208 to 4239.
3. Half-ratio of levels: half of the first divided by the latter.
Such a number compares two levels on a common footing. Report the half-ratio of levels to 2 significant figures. 0.58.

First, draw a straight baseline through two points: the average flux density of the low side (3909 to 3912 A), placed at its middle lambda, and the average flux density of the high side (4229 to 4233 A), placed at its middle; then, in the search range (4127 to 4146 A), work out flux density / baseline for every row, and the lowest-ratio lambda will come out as 4141.42 A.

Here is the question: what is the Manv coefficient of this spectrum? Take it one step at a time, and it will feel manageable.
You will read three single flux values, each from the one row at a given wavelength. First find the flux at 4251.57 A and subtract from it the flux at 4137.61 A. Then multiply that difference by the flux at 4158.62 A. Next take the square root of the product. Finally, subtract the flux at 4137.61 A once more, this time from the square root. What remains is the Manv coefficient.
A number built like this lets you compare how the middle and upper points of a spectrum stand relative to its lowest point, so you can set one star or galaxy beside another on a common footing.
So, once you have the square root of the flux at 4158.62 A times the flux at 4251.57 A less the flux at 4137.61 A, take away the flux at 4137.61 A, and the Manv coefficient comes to -25.0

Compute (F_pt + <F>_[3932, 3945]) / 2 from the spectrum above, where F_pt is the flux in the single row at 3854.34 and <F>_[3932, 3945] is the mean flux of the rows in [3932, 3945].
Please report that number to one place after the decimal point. 40.8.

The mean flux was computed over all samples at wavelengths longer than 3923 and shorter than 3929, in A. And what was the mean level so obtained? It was 40.1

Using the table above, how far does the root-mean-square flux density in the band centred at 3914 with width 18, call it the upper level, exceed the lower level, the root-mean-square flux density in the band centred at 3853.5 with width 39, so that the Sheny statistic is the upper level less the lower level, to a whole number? -1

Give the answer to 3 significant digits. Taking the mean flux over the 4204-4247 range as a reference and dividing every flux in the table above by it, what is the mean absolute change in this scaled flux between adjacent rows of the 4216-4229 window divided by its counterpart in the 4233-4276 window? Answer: 1.38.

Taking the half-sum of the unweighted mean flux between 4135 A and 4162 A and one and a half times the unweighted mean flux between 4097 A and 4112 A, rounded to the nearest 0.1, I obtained 46.0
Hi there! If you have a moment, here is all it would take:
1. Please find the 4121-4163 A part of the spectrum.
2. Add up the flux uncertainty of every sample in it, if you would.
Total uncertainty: 68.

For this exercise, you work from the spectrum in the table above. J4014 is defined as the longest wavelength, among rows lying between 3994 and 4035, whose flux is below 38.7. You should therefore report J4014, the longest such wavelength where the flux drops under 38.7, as 4028.56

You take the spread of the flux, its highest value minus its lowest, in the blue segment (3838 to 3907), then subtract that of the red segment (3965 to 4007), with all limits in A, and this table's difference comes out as 11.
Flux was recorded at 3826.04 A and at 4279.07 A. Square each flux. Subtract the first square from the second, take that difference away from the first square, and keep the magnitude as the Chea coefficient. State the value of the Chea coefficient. 2091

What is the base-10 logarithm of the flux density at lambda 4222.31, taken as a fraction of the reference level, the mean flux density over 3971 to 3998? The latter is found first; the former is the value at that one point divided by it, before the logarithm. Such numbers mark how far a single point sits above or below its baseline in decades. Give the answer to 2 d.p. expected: -0.08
